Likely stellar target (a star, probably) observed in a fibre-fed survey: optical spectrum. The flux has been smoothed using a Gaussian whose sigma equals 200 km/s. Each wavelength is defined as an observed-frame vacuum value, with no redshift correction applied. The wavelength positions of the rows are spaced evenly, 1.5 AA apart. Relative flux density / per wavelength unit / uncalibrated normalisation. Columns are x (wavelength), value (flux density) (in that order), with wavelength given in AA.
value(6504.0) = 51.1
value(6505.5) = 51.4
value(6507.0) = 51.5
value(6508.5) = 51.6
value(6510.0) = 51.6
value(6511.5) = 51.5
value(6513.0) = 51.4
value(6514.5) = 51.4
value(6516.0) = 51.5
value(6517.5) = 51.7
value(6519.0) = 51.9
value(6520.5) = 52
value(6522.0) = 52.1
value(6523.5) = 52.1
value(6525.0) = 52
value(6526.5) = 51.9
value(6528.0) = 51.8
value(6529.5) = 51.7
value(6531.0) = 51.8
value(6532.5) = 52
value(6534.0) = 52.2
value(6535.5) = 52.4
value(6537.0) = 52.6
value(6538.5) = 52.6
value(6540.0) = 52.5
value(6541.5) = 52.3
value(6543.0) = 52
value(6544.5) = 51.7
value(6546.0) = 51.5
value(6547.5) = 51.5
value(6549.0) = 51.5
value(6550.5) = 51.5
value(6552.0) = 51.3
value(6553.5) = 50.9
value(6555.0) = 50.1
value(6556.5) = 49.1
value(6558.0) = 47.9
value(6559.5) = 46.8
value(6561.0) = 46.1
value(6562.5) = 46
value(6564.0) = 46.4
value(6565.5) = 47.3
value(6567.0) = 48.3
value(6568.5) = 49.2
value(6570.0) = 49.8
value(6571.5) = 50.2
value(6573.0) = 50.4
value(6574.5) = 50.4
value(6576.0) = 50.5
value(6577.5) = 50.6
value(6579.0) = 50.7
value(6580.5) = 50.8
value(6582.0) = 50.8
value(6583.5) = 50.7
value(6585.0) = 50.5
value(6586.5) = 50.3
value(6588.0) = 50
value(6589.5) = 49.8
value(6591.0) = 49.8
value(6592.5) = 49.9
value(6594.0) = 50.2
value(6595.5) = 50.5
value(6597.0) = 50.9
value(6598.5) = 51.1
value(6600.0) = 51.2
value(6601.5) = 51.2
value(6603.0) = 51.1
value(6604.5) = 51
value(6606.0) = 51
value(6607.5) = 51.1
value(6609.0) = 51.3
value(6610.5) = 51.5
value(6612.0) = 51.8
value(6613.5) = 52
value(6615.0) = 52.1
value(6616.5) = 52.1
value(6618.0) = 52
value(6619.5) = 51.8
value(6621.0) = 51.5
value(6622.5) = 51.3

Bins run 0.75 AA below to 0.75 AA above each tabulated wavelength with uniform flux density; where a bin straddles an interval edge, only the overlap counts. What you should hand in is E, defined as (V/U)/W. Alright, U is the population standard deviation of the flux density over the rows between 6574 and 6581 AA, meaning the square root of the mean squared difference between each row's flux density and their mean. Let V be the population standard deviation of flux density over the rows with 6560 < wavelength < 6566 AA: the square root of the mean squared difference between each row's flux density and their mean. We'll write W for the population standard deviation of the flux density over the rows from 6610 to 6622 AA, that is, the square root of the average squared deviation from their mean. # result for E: 16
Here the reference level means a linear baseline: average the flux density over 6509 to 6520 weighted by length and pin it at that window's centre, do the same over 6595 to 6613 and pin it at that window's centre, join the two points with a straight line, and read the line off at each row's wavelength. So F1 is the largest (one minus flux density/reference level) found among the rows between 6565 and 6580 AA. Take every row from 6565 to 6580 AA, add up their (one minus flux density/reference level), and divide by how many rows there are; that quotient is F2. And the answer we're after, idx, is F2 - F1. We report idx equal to -0.048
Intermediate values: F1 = 0.08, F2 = 0.031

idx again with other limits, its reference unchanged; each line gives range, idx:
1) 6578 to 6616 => -0.021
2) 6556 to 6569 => -0.028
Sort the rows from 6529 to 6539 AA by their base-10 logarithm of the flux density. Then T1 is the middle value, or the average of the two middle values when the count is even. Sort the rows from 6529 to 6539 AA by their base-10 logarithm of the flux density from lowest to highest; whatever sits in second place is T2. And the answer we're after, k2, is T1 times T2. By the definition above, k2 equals 2.94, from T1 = 1.72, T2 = 1.71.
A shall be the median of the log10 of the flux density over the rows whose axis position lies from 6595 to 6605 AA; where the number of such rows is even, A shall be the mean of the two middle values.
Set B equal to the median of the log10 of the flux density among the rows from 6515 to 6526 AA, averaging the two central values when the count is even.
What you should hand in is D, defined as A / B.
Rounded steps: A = 1.71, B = 1.72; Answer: 1.00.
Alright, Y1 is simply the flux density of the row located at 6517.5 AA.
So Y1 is 51.7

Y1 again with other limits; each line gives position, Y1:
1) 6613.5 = 52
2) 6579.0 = 50.7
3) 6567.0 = 48.3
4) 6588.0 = 50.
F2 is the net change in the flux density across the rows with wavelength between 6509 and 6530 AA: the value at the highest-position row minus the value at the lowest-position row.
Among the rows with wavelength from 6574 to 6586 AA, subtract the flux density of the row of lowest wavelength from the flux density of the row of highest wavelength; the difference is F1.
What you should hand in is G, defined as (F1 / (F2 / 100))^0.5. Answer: 10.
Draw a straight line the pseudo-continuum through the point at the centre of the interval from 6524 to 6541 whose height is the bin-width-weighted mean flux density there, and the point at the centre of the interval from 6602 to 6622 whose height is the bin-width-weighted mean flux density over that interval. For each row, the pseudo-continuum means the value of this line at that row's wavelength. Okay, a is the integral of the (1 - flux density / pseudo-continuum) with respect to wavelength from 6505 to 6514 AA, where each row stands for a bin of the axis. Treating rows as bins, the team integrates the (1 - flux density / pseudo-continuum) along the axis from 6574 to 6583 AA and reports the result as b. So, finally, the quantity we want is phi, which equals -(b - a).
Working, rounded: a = 0.139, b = 0.20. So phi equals -0.06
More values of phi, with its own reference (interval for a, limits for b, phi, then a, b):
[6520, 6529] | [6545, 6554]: -0.07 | 0.038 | 0.11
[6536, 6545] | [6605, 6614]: -0.06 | -0.039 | 0.03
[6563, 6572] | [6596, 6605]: 0.50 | 0.601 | 0.10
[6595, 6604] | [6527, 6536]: 0.08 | 0.110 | 0.03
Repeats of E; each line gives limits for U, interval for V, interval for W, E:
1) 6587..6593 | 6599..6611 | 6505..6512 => 25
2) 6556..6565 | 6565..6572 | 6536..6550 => 2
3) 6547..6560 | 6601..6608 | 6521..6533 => 0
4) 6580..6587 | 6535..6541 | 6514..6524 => 2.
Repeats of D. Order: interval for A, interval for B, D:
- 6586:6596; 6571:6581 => 1.00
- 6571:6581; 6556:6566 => 1.02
